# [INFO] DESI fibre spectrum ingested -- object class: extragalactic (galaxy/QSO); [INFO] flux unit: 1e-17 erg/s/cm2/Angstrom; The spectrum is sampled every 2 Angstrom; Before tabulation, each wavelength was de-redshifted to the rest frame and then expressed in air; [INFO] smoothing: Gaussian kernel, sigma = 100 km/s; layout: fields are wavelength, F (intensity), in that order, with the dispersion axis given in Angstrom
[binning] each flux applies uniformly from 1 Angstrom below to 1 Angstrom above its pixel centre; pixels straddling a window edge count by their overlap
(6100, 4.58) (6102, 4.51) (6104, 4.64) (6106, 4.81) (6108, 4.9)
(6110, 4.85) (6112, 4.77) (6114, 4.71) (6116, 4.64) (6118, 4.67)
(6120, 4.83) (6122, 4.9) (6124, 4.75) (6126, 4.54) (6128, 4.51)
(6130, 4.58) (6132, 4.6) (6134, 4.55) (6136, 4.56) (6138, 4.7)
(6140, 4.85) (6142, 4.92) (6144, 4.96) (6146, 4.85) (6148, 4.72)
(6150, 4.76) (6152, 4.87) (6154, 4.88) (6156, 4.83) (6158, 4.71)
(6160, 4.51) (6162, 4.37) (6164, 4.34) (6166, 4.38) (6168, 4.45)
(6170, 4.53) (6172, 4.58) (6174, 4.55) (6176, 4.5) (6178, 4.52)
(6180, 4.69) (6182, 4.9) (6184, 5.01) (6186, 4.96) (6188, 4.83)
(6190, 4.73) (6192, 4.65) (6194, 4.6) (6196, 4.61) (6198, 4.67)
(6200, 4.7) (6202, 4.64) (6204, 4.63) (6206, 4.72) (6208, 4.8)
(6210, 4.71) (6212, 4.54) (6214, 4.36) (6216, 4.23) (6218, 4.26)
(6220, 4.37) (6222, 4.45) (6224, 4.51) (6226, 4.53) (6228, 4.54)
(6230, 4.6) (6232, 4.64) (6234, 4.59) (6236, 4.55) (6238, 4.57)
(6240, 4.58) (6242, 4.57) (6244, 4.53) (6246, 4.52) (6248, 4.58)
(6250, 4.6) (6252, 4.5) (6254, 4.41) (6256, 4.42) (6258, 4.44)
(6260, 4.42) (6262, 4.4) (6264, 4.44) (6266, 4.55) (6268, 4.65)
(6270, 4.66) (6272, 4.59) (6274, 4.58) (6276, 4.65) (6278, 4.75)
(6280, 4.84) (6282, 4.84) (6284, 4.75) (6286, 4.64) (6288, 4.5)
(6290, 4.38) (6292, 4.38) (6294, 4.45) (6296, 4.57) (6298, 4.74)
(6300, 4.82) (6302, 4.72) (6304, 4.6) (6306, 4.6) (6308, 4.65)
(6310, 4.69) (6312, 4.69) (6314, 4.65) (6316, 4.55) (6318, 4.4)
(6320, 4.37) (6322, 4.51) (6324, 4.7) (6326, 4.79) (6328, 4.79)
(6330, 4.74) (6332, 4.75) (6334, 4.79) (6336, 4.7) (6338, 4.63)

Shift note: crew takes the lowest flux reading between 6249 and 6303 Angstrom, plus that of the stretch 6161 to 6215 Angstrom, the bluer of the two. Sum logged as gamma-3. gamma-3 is 8.72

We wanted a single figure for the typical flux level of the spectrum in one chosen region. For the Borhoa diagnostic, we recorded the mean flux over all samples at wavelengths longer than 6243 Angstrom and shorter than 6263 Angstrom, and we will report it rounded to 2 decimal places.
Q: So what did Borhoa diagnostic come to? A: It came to 4.48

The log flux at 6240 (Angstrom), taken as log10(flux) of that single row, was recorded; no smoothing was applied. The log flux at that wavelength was 0.661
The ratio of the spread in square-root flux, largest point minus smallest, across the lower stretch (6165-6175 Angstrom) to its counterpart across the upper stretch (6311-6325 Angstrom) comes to 0.6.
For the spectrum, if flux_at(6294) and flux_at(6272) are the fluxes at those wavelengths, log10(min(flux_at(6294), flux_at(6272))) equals 0.648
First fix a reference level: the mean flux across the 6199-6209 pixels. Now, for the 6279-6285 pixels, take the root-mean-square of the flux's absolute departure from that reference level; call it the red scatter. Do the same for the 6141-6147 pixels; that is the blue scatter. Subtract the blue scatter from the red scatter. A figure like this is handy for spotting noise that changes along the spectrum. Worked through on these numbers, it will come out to -0.097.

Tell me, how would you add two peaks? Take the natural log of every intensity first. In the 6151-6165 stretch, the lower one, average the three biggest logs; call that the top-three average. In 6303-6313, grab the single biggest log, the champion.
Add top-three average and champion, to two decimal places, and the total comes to 3.13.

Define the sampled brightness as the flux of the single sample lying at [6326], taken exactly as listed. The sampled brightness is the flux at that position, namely 4.79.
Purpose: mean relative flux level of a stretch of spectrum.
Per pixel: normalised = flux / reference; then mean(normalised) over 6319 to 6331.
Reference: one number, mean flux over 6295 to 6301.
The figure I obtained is 0.99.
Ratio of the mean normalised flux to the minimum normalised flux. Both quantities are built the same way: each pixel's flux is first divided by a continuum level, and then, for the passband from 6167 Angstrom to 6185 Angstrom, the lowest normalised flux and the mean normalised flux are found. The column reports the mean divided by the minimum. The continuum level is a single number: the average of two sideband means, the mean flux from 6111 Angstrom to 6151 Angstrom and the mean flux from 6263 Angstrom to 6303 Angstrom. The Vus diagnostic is 1.04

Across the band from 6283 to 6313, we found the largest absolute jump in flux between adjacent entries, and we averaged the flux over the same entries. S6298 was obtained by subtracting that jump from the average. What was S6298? 4.44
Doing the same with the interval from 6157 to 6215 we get 4.42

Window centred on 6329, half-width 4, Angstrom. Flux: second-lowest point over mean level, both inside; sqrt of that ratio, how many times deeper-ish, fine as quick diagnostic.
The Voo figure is 0.998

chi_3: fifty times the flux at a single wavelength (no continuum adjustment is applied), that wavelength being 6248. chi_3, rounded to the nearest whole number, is 229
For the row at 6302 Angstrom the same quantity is 236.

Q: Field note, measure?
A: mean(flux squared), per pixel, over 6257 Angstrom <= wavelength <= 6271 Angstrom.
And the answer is 20.3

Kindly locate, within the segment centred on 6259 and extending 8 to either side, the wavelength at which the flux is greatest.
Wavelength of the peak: 6266 Angstrom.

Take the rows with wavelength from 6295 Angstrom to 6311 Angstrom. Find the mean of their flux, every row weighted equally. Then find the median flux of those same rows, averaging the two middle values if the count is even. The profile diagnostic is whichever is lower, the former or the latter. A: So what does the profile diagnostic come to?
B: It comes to 4.67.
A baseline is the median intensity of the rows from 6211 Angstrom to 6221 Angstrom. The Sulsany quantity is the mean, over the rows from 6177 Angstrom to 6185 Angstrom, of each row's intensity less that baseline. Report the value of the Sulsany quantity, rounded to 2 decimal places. 0.42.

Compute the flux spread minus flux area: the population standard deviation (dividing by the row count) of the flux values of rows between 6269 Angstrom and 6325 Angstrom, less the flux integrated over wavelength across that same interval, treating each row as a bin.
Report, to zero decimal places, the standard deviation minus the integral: -258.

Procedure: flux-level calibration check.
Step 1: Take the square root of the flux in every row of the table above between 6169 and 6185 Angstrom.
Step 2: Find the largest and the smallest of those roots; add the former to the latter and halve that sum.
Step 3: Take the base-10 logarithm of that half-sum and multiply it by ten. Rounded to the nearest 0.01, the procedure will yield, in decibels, 3.38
